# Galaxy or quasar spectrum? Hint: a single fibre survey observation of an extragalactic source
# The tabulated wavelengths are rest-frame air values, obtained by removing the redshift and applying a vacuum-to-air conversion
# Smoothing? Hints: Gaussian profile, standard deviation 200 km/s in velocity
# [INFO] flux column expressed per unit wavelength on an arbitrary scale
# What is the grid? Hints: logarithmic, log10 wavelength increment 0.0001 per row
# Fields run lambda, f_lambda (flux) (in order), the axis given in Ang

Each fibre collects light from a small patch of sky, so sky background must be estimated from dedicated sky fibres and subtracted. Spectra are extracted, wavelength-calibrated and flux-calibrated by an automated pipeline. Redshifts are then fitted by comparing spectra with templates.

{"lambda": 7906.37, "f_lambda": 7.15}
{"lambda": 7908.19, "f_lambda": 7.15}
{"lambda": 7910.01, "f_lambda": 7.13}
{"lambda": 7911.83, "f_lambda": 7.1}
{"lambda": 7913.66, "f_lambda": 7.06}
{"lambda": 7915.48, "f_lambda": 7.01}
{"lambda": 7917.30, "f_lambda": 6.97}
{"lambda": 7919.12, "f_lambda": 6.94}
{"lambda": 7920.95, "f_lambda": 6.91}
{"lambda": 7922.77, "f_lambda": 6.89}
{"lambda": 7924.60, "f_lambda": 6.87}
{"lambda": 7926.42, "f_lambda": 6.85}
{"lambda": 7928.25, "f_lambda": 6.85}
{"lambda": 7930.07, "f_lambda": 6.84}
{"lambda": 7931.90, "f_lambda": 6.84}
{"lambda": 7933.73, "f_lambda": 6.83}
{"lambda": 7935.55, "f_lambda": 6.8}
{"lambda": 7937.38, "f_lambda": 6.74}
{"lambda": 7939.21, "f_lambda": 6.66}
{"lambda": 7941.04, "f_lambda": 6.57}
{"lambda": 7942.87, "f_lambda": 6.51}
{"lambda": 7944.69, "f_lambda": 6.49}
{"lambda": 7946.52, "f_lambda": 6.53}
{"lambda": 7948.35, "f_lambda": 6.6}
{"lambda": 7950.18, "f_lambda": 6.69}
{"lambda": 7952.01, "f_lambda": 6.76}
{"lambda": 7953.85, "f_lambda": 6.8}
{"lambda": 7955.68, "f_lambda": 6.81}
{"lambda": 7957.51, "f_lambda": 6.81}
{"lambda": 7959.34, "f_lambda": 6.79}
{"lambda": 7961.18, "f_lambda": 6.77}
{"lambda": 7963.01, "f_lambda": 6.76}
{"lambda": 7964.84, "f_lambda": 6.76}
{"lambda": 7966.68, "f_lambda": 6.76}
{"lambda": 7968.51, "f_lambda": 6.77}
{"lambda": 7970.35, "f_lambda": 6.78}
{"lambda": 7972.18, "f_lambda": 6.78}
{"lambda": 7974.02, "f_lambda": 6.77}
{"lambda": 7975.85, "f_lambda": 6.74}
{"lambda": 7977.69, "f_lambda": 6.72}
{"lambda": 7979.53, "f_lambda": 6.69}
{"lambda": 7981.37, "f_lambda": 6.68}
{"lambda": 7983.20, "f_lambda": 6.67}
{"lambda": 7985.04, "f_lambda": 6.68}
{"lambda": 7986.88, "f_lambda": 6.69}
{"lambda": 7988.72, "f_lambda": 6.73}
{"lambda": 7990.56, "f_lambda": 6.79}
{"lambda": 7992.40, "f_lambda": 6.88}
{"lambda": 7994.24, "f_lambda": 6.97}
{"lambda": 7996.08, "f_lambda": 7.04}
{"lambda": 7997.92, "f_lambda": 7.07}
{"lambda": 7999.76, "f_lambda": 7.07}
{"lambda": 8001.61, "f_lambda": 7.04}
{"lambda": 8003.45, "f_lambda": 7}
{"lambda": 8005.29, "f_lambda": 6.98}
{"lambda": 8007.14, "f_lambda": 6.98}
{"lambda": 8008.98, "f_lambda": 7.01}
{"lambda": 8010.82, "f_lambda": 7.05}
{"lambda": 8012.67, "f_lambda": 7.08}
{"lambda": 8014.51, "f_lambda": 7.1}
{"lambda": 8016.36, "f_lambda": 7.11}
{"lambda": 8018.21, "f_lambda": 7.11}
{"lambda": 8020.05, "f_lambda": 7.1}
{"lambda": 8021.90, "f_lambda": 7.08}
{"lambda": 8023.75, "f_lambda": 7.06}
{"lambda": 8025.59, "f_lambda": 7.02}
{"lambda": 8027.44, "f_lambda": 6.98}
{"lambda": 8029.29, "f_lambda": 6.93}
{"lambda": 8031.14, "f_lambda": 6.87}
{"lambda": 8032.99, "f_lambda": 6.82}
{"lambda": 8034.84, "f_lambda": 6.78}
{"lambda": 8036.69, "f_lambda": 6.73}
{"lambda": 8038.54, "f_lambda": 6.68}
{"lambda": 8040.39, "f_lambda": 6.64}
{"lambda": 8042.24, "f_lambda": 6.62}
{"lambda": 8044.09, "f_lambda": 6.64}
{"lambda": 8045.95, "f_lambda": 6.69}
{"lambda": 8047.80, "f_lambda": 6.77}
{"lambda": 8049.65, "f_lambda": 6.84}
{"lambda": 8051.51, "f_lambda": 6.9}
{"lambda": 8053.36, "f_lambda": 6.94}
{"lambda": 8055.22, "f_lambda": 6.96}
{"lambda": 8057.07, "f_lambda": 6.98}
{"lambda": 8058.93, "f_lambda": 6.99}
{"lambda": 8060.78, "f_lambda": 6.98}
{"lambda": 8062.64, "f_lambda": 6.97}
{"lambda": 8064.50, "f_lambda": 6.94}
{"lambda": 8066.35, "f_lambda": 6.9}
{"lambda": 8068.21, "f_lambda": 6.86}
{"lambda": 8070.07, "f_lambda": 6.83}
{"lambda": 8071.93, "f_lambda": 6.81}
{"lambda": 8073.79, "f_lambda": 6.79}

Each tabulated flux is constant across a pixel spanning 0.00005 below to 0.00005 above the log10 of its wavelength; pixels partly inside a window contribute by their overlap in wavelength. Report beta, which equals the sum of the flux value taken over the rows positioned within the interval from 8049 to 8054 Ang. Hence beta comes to 21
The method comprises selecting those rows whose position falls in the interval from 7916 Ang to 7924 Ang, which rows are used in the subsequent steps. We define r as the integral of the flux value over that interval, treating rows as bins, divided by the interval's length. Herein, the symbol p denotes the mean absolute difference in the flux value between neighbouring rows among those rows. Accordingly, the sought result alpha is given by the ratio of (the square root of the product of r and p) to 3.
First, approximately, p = 0.03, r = 6.93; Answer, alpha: 0.143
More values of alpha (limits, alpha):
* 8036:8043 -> 0.165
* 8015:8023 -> 0.089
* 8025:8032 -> 0.196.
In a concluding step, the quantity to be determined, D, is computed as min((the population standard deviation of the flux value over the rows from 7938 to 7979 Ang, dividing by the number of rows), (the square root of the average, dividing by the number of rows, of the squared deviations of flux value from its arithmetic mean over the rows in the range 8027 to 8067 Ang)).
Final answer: 0.100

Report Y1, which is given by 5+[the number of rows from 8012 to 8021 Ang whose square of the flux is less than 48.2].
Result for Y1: 5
